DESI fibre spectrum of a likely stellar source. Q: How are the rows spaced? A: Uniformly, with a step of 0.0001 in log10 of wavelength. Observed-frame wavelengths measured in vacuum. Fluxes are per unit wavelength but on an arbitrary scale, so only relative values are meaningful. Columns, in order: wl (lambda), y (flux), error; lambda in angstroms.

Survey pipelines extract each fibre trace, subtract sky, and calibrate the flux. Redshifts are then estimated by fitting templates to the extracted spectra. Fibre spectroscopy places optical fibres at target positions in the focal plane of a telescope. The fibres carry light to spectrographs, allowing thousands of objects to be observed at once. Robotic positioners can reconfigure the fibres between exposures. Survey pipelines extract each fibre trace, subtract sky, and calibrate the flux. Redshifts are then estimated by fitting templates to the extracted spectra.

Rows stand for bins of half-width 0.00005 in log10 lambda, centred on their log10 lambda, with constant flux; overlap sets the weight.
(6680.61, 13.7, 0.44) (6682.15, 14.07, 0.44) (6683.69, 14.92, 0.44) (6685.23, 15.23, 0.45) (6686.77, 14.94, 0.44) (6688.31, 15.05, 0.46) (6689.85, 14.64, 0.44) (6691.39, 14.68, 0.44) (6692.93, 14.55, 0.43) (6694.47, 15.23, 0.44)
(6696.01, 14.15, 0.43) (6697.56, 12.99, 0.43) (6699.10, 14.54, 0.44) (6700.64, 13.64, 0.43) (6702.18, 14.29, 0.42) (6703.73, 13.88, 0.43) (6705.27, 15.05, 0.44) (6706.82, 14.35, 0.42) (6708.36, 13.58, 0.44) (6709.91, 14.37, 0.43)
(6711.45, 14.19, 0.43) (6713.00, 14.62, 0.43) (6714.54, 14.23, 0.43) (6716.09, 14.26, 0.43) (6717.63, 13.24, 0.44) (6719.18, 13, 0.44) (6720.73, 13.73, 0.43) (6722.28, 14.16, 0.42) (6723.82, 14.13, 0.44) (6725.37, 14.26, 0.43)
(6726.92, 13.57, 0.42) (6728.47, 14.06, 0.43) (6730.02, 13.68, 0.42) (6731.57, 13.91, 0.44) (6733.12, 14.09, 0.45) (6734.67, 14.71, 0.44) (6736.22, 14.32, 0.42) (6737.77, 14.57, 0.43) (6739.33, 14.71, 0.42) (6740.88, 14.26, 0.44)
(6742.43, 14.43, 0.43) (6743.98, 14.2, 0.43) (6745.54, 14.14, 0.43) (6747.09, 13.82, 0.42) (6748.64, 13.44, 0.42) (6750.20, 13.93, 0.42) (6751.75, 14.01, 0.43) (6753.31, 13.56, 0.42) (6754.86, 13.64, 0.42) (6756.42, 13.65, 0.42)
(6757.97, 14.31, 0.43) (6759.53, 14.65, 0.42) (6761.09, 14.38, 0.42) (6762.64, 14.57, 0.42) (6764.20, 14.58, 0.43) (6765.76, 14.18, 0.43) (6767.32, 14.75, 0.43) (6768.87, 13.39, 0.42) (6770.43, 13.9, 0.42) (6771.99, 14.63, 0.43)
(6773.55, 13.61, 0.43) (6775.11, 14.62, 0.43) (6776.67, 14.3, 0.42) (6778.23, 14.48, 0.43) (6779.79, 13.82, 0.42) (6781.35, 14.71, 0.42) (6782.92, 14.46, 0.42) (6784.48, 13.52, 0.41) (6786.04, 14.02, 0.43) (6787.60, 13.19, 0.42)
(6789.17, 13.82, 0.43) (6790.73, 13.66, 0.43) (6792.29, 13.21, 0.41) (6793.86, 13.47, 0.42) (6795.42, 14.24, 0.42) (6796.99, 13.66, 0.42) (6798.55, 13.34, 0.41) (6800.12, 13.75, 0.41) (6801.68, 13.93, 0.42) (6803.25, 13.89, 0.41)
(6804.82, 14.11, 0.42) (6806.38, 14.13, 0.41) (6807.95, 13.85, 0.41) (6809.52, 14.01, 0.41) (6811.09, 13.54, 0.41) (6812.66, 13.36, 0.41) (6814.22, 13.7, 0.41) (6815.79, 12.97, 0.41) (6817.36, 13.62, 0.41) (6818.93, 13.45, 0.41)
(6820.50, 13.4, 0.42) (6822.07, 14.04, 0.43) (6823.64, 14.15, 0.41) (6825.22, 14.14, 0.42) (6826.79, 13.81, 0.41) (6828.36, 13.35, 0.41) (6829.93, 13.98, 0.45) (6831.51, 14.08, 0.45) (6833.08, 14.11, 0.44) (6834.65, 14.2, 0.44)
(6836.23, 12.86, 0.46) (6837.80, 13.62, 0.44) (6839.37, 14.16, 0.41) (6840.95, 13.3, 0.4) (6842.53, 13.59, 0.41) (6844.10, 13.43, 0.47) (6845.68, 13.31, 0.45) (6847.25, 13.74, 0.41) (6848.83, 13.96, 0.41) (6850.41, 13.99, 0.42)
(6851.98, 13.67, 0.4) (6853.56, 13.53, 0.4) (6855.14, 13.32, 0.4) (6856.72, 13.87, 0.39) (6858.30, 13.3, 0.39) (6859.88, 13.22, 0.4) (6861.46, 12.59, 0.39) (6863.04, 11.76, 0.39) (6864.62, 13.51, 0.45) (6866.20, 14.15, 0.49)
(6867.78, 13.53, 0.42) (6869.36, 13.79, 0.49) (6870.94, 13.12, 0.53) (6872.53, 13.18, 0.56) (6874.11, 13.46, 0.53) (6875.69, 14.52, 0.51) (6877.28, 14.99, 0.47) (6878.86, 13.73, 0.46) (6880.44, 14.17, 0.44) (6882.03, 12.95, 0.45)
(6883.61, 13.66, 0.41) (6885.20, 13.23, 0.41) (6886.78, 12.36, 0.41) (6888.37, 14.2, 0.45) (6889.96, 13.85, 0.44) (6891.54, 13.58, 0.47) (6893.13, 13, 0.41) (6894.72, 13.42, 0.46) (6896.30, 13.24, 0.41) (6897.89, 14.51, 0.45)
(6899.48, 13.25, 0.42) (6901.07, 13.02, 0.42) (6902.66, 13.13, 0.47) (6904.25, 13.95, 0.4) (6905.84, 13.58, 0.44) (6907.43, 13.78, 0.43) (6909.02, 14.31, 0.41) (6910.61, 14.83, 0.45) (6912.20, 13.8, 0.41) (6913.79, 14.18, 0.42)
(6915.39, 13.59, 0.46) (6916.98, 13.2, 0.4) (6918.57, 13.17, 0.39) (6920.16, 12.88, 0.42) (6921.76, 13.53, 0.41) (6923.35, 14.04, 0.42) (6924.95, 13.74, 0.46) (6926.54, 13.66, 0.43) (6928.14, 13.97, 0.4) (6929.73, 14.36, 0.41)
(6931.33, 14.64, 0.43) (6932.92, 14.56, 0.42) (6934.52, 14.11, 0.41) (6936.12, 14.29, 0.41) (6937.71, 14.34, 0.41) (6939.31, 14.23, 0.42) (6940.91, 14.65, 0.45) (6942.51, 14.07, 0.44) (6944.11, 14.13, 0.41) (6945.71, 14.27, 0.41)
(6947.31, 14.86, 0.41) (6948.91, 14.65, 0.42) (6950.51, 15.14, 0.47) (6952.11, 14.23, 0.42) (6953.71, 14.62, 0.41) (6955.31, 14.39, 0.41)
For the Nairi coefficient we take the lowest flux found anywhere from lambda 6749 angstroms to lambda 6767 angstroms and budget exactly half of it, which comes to 6.78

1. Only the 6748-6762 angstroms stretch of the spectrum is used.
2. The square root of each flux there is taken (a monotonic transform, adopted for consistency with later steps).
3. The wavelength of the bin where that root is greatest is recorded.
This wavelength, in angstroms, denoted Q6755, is 6759.53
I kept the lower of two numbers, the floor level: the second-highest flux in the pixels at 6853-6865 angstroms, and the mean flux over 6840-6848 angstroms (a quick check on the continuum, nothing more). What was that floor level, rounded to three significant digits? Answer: 13.5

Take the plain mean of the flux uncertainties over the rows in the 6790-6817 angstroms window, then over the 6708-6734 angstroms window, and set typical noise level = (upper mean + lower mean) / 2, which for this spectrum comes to 0.423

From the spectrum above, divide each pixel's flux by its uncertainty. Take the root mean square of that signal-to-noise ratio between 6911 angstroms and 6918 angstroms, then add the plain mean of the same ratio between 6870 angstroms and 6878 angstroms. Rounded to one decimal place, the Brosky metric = 59.3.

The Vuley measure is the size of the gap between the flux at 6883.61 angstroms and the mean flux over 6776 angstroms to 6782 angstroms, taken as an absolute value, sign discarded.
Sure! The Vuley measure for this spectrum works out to 0.67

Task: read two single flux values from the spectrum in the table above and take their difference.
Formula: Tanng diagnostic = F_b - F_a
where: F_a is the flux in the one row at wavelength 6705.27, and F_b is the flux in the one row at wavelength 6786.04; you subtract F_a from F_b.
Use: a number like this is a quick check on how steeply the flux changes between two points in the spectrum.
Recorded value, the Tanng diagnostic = -1.0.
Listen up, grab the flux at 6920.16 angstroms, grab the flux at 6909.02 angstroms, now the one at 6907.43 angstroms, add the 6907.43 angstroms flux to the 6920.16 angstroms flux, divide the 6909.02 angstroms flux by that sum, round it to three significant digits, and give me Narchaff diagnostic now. 0.537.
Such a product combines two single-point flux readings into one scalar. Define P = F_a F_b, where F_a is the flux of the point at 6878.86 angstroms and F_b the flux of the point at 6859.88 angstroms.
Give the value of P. 182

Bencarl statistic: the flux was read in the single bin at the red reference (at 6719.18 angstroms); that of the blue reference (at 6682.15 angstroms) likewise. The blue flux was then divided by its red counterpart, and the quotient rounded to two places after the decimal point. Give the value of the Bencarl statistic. 1.08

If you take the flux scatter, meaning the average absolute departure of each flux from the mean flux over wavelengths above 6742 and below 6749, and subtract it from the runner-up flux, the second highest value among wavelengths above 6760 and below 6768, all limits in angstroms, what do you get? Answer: 14.3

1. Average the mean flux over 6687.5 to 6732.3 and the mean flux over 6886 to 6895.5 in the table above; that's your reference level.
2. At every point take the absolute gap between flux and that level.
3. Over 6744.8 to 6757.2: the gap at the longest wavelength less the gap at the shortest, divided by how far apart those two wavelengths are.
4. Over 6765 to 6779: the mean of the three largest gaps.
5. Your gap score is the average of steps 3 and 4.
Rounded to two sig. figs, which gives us 0.44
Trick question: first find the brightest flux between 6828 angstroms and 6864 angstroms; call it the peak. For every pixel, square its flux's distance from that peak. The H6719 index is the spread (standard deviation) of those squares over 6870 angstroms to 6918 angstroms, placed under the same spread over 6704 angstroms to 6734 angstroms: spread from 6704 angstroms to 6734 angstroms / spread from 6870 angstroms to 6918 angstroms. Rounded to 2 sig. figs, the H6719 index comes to 0.55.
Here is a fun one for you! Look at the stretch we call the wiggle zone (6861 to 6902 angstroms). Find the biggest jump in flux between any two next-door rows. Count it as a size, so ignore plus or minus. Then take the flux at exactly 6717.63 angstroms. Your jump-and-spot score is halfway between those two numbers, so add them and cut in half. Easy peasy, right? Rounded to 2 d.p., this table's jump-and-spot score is 7.54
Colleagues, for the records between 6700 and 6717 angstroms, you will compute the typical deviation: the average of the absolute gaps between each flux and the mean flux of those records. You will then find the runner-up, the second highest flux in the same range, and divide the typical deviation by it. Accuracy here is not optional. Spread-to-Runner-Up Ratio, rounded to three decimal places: 0.020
